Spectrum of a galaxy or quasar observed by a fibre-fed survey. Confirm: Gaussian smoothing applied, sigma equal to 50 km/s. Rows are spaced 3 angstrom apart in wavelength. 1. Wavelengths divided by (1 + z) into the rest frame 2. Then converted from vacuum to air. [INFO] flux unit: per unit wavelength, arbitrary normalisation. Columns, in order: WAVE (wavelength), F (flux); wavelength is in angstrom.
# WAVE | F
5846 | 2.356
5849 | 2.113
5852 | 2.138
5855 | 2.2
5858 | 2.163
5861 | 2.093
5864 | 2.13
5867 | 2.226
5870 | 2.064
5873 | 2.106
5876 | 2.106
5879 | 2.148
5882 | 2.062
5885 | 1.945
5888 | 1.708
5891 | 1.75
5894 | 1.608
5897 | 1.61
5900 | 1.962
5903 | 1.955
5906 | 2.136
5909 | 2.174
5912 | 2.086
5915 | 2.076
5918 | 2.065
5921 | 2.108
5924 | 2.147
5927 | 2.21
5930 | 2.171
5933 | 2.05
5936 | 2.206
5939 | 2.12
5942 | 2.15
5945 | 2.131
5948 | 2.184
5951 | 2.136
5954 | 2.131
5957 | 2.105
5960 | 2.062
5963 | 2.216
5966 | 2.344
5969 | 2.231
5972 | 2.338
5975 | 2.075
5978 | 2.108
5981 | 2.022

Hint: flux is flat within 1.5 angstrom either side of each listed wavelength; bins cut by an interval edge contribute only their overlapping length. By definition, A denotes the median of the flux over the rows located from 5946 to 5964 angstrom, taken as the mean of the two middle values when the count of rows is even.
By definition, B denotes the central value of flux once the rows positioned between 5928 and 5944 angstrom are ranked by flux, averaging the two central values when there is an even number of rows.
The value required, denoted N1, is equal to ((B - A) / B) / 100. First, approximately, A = 2.13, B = 2.15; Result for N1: 0.0001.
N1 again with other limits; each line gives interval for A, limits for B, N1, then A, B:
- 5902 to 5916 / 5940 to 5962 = 0.0002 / 2.09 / 2.13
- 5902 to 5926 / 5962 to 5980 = 0.0006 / 2.10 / 2.22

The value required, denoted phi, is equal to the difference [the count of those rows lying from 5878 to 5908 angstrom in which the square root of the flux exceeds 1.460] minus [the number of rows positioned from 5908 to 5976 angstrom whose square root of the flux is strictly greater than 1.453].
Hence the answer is -13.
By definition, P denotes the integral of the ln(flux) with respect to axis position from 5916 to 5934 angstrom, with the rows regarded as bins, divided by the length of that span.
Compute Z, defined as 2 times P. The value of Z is 1.51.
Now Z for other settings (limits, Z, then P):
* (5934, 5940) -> 1.54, 0.77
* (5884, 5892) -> 1.17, 0.58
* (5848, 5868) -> 1.53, 0.77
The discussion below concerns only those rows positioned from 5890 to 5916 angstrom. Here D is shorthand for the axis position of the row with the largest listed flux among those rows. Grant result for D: 5909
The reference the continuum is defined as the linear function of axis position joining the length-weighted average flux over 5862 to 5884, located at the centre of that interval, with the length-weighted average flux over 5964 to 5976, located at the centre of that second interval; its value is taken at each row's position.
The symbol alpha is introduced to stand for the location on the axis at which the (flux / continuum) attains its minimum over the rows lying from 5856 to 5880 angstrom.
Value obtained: 5870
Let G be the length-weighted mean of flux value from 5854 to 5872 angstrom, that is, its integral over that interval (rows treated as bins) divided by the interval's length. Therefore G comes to 2.14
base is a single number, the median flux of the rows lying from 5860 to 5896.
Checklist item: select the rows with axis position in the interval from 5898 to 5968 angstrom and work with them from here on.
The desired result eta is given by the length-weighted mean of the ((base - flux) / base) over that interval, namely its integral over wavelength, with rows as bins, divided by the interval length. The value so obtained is -0.022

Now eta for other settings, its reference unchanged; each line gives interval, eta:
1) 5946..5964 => -0.028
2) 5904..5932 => -0.023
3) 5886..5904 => 0.151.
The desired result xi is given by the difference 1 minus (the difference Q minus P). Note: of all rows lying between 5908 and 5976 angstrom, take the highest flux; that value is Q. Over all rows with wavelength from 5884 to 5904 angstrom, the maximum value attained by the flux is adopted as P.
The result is 0.62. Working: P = 1.962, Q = 2.344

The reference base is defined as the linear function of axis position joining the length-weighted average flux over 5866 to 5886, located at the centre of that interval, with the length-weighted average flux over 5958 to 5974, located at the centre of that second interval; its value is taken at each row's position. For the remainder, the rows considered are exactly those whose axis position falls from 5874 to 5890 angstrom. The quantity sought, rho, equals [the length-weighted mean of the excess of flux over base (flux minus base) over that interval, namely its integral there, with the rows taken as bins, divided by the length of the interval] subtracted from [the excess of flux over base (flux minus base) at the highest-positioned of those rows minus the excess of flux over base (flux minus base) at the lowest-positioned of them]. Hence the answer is -0.30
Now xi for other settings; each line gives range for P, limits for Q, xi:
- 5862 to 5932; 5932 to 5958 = 1.02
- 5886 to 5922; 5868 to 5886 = 1.03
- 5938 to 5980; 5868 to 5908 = 1.20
